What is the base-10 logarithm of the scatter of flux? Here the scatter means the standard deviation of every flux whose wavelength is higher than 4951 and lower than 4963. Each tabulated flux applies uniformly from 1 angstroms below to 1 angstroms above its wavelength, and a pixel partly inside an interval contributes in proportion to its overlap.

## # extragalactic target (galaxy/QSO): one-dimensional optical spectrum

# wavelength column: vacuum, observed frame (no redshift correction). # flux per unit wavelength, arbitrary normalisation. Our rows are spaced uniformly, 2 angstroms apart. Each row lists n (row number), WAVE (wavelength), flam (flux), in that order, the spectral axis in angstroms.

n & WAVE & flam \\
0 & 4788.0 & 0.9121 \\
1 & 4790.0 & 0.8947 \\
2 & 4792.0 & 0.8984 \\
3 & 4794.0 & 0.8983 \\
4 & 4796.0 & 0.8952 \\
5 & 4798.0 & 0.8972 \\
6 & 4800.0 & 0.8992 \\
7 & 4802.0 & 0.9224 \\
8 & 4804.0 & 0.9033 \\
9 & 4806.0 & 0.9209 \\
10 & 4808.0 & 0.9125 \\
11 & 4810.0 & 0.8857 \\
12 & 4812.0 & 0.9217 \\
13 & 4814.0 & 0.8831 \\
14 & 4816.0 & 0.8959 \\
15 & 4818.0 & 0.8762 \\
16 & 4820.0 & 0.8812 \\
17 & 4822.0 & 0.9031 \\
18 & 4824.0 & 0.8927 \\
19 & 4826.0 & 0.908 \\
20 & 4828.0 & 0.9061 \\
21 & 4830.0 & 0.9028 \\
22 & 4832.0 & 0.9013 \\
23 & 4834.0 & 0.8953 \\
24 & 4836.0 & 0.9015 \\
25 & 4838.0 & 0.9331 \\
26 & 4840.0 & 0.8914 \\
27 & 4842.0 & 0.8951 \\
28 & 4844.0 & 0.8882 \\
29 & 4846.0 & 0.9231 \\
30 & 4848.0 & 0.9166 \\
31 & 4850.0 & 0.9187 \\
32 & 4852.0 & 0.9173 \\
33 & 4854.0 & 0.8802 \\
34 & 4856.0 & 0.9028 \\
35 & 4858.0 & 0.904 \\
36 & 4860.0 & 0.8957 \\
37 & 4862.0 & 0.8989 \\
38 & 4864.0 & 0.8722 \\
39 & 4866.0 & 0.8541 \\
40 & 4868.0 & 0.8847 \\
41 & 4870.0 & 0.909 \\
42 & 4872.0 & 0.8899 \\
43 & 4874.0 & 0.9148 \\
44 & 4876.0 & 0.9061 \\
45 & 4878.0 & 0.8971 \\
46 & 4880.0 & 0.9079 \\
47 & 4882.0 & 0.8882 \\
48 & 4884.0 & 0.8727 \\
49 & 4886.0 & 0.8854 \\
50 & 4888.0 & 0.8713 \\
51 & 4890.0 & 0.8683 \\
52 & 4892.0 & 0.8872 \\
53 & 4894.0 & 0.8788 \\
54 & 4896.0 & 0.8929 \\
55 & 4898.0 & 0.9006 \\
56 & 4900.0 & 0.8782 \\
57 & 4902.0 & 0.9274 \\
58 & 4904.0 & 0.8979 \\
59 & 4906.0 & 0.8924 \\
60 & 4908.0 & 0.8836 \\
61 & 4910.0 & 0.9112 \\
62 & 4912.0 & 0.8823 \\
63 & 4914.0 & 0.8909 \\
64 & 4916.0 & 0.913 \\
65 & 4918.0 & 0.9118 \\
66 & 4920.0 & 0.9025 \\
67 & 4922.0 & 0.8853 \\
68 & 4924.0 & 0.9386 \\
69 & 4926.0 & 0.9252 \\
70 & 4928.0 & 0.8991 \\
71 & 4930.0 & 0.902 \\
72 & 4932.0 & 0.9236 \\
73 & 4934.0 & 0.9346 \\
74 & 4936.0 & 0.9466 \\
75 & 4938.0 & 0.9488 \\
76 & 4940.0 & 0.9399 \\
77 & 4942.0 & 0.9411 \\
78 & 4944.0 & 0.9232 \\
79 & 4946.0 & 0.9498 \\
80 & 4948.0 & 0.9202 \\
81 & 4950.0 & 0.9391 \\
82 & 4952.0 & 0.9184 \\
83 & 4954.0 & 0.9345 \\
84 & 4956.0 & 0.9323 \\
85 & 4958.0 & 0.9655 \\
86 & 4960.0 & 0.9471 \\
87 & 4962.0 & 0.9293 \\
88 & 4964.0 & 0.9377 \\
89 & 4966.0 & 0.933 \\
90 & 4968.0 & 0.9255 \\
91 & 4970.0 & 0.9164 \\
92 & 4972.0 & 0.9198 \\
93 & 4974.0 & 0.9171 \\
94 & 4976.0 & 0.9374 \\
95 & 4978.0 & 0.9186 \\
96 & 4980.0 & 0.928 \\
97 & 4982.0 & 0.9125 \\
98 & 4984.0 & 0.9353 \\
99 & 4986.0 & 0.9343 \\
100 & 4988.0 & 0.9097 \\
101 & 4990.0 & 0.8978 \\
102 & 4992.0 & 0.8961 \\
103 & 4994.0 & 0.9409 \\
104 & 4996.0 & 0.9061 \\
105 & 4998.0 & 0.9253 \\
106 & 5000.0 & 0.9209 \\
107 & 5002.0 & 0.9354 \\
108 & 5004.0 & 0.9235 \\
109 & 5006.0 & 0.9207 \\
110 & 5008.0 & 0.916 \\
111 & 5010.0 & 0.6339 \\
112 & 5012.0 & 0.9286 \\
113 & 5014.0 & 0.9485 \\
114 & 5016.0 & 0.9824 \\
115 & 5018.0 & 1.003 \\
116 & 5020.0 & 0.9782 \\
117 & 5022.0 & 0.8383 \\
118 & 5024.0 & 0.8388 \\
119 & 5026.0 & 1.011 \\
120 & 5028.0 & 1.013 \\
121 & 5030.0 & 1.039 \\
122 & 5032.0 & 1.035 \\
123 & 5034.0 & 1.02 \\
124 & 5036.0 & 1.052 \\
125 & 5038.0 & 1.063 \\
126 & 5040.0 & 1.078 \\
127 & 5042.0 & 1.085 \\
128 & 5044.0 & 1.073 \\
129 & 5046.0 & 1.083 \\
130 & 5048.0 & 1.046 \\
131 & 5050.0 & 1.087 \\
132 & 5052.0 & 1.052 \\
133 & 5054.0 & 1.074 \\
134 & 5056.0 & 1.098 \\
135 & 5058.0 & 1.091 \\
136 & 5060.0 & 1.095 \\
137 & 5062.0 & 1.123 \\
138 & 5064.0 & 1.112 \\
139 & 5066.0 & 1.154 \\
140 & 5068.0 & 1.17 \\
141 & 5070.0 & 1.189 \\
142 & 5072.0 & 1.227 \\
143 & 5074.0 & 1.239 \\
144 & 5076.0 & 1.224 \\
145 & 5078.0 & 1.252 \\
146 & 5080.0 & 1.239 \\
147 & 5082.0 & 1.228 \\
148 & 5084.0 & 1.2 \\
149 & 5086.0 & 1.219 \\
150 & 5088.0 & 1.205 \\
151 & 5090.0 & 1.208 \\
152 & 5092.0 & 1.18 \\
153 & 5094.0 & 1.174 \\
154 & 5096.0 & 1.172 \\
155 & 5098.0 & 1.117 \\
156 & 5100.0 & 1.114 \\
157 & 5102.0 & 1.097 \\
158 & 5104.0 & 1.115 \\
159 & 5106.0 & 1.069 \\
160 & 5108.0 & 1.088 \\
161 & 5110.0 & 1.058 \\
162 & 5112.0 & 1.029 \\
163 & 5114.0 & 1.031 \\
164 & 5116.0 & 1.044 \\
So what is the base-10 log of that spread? -1.8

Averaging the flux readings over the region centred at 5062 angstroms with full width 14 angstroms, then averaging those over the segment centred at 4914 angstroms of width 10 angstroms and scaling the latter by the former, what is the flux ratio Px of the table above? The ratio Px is 0.80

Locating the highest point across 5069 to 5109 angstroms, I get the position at 5078.0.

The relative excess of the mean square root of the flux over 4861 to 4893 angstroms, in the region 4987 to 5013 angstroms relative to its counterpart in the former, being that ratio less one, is 0.00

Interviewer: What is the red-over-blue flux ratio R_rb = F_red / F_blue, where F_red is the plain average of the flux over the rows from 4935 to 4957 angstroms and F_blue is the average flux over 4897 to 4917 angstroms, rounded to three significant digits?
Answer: 1.04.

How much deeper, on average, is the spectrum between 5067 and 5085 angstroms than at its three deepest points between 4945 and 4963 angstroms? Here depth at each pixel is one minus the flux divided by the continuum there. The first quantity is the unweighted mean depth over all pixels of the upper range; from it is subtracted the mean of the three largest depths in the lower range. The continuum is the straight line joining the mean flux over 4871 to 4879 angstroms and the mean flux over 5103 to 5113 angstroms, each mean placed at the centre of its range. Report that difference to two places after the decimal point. -0.20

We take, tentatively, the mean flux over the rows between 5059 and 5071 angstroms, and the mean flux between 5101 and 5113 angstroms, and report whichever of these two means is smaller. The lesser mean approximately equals 1.08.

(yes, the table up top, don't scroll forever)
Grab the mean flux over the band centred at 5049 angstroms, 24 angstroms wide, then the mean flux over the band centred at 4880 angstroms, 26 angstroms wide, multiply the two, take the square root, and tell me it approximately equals 0.98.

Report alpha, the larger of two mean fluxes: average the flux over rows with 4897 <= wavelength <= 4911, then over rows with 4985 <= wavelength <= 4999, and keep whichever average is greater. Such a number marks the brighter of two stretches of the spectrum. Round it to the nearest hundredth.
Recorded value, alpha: 0.92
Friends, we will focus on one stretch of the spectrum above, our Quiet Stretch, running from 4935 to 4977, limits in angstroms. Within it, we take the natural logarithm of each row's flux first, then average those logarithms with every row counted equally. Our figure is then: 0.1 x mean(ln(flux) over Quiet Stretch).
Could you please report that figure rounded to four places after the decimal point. -0.0068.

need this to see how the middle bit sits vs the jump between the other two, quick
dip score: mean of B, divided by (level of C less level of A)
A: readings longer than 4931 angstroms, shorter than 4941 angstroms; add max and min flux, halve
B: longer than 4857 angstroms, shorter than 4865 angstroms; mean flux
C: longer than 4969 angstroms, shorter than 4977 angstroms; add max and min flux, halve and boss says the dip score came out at -96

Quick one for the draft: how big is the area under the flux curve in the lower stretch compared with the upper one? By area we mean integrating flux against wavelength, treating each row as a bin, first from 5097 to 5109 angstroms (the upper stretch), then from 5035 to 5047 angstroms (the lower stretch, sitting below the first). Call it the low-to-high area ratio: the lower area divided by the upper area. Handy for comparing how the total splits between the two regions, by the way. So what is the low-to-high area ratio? 0.97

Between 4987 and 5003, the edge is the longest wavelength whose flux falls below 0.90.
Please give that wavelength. 4992.0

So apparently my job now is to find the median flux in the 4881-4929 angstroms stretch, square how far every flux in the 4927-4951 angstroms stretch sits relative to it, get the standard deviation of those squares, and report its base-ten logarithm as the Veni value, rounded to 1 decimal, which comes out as -2.9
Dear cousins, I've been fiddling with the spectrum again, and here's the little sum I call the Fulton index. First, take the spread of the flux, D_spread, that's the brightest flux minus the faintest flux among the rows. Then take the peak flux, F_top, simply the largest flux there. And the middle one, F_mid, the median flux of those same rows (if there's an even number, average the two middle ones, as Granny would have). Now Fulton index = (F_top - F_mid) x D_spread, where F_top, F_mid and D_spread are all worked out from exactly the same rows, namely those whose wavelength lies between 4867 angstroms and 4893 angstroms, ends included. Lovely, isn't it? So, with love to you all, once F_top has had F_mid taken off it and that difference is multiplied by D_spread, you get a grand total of 0.0012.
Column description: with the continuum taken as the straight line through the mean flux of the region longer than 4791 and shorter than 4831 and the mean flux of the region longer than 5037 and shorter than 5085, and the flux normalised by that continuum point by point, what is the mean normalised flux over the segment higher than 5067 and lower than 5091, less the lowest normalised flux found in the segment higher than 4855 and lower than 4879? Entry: 0.16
